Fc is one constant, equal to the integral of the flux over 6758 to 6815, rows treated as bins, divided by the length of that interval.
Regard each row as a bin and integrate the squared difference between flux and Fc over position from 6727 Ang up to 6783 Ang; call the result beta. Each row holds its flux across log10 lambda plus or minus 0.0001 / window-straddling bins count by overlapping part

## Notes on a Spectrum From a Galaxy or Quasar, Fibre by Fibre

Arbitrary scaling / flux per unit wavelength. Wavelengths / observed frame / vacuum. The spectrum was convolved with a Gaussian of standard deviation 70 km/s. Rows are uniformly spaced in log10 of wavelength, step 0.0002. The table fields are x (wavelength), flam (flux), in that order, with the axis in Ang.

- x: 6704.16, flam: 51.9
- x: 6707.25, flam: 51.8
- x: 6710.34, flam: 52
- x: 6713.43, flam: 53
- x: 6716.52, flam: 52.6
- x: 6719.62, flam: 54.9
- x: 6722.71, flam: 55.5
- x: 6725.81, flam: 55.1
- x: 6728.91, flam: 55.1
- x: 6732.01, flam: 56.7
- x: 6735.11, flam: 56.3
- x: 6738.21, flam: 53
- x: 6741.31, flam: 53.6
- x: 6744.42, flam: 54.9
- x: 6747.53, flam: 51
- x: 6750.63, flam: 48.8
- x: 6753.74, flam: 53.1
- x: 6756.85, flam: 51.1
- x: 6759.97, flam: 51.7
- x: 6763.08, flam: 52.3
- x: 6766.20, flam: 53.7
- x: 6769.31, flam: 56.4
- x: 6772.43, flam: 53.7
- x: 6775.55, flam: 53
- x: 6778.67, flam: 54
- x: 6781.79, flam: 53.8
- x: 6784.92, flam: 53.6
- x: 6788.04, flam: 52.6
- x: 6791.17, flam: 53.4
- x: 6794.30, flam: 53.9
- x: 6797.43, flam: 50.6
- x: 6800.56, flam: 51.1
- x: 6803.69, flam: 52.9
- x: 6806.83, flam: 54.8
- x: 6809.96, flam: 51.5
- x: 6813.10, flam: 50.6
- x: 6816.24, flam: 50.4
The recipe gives 236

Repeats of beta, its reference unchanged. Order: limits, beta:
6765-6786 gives 48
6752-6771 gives 59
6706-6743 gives 149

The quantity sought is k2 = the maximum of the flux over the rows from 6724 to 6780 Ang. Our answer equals 56.7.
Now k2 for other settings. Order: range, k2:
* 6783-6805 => 53.9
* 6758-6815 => 56.4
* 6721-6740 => 56.7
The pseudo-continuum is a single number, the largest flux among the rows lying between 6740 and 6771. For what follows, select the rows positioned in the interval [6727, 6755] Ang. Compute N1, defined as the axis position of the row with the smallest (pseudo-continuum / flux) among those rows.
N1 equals 6732.01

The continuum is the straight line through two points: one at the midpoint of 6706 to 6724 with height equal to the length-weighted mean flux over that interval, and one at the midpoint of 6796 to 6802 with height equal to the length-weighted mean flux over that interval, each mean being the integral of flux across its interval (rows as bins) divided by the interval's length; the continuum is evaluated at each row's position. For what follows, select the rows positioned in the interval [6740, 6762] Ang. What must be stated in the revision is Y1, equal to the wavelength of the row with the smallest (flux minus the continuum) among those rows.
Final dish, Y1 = 6750.63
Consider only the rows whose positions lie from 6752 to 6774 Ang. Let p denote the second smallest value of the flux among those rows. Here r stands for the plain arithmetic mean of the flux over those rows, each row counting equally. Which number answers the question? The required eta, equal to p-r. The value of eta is -1.4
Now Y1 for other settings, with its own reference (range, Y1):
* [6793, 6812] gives 6797.43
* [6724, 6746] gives 6738.21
